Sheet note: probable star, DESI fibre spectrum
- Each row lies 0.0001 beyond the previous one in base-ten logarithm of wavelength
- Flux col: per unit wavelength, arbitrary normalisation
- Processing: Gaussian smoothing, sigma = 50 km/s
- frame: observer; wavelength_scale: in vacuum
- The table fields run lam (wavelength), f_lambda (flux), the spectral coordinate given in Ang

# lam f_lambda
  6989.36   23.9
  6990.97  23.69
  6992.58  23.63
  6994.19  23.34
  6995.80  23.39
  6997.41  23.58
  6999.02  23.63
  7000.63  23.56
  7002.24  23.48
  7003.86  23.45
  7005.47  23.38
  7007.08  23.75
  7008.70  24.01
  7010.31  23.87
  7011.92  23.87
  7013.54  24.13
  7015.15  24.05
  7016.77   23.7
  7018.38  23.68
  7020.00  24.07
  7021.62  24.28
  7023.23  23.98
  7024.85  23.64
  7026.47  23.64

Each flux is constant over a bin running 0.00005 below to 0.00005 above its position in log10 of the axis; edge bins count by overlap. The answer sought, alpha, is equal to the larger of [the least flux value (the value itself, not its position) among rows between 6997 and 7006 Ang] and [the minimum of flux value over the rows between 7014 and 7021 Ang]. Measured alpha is 23.7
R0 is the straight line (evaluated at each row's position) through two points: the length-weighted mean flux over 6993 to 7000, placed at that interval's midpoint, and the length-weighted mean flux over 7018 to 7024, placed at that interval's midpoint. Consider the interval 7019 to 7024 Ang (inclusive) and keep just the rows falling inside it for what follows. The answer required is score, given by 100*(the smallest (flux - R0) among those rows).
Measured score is -9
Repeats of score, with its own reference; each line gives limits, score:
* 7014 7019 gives -29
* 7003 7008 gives -32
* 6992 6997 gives -12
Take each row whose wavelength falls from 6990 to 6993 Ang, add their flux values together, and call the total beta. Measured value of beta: 47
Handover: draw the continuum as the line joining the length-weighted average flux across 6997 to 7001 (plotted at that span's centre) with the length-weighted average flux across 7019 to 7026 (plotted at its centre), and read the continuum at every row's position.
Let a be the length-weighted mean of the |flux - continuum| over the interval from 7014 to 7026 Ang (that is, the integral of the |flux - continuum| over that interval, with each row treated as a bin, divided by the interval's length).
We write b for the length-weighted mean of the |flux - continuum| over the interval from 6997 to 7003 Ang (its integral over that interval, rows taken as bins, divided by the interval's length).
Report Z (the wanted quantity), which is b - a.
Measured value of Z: -0.14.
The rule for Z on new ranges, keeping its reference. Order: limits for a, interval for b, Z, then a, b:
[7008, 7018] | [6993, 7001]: -0.09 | 0.19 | 0.099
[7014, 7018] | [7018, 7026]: 0.02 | 0.20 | 0.221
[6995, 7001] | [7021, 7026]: 0.17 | 0.07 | 0.240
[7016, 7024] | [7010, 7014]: -0.03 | 0.18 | 0.154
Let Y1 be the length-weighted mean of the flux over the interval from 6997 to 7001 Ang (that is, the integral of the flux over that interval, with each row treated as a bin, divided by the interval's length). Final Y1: 23.6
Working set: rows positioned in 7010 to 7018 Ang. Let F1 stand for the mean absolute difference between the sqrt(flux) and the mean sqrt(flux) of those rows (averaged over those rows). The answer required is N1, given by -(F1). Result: -0.014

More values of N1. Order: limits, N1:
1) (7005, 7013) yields -0.017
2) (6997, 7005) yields -0.006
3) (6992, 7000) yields -0.012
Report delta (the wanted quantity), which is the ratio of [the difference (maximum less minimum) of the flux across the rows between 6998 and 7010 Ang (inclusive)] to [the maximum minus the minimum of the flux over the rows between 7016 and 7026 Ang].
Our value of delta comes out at 0.98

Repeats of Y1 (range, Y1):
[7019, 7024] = 24.1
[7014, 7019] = 23.9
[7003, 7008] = 23.5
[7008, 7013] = 23.9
